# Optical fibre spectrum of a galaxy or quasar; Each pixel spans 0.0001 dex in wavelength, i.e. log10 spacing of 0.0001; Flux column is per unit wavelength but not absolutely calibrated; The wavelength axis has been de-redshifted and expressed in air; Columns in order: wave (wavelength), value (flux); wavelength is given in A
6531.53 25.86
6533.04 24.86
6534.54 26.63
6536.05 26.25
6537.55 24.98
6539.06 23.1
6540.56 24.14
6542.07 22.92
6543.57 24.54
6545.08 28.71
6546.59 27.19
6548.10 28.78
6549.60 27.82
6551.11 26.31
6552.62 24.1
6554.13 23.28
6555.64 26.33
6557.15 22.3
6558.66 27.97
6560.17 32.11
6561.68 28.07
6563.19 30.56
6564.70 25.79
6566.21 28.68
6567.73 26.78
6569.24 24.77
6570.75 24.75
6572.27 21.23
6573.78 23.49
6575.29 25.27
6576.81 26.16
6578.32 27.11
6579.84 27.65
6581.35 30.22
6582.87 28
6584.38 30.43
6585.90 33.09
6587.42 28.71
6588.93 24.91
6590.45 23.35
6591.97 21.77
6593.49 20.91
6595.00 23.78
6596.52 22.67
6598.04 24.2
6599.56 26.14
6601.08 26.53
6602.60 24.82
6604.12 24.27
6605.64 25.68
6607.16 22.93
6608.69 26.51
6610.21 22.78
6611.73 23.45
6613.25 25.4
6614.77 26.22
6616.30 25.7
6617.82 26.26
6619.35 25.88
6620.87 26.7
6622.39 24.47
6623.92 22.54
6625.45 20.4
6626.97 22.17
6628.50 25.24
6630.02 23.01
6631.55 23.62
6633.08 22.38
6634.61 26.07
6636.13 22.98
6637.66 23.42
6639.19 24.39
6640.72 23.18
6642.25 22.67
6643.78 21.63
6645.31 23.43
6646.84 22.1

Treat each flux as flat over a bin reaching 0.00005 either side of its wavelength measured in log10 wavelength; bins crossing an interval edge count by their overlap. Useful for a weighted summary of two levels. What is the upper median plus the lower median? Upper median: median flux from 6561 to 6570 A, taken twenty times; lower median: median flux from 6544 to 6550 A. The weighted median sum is 577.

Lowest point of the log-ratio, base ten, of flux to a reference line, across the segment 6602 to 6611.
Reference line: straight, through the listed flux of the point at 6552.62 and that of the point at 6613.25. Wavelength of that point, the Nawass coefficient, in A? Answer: 6610.21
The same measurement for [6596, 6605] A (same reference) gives 6596.52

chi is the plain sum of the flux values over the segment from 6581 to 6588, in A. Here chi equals 150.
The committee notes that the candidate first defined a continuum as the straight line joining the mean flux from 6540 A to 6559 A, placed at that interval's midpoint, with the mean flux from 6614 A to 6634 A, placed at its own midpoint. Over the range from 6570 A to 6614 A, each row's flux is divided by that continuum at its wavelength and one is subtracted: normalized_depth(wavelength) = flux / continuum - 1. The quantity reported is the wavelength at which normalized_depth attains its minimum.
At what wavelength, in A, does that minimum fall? 6572.27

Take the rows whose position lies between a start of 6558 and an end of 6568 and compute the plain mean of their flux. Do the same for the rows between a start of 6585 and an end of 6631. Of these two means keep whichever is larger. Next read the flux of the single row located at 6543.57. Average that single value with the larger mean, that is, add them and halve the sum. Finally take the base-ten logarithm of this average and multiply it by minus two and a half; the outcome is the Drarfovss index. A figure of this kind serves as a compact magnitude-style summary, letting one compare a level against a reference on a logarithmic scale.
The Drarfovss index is -3.56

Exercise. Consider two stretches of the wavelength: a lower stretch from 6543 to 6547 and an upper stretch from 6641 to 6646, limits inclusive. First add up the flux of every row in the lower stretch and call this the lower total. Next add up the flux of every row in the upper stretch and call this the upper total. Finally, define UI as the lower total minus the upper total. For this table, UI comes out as 13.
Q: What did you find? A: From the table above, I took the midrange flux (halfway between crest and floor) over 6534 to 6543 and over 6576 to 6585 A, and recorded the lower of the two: 24.8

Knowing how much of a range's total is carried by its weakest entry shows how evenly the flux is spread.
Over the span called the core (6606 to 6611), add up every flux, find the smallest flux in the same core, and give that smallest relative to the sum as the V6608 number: 0.315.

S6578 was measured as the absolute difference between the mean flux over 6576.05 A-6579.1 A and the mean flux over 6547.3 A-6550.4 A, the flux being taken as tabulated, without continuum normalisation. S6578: 1.7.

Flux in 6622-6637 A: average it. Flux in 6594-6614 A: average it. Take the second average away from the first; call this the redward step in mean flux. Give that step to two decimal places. -1.26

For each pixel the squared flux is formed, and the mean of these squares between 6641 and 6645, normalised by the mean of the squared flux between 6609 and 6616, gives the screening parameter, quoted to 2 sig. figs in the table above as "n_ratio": 0.82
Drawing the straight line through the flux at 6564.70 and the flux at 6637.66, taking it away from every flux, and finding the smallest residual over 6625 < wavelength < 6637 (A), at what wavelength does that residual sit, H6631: 6625.45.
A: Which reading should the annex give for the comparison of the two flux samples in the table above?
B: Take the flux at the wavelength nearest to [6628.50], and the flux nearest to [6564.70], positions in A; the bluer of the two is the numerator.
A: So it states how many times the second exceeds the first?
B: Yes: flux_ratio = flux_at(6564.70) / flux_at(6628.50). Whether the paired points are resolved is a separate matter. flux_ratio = 1.02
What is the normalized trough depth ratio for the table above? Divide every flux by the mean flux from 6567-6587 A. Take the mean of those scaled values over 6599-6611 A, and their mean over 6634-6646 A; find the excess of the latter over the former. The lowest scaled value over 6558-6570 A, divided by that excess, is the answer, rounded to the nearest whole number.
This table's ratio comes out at -17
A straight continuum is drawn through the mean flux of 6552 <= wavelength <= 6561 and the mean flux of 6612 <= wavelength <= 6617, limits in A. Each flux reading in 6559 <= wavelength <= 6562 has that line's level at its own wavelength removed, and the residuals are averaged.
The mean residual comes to 4.1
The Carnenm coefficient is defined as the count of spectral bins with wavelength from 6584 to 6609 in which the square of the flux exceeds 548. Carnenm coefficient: 12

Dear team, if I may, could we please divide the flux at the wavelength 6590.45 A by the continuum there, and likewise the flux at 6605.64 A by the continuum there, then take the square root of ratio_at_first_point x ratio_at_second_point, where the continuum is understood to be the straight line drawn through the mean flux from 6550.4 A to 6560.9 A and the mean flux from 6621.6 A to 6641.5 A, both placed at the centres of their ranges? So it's 0.997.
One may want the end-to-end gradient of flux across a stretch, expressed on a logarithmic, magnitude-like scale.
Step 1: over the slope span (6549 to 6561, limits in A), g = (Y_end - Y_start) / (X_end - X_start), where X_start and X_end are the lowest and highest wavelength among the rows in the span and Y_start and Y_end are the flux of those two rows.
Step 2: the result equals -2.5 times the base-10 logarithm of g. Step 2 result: 0.98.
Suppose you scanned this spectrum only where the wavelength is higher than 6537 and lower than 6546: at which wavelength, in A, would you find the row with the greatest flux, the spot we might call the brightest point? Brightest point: 6545.08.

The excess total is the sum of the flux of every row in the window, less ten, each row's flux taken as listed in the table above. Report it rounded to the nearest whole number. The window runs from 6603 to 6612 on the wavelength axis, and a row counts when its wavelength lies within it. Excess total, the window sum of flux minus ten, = 136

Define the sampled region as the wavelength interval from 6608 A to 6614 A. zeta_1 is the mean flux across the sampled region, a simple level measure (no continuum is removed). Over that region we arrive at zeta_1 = 24.5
